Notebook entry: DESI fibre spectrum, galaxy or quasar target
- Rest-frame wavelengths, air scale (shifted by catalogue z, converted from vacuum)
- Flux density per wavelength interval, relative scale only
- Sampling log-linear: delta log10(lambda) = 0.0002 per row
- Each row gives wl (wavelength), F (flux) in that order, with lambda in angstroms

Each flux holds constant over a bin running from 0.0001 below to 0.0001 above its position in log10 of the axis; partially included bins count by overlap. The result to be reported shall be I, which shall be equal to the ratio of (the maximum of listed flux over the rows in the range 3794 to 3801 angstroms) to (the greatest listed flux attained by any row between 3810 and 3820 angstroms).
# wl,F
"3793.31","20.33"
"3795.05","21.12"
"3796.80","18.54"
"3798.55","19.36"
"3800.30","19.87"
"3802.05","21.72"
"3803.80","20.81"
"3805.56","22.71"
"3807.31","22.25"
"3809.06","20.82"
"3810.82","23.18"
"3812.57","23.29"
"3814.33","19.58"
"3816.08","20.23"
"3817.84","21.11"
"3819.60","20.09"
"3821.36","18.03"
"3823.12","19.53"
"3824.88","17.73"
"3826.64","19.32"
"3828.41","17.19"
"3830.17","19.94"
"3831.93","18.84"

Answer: 0.91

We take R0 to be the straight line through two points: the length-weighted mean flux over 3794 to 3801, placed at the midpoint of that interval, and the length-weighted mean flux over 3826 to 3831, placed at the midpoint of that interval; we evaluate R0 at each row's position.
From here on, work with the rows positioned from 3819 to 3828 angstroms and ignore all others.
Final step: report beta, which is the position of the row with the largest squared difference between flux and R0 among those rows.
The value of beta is 3824.88 angstroms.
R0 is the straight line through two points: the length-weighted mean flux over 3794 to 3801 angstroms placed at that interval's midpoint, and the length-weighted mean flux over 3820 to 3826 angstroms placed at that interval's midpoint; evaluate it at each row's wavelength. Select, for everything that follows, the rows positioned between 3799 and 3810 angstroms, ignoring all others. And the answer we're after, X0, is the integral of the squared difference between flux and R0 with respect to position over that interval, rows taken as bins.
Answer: 52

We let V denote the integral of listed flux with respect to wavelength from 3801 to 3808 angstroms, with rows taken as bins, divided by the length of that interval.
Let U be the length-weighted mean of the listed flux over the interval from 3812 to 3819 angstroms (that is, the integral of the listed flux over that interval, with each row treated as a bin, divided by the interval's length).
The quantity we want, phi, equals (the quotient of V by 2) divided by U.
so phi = 0.52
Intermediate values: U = 20.9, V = 21.8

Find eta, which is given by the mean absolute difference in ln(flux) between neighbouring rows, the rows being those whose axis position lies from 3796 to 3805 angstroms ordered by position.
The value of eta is 0.050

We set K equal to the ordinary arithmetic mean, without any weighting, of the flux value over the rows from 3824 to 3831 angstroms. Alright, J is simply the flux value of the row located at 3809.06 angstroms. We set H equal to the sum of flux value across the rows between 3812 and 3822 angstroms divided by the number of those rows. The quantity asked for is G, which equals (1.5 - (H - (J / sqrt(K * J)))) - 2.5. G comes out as -20.3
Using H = 20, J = 20.82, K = 19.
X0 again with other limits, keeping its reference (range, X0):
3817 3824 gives 14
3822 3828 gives 5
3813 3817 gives 12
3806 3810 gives 25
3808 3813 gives 58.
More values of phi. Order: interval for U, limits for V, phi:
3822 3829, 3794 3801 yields 0.53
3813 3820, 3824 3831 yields 0.45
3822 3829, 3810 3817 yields 0.58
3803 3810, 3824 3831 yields 0.43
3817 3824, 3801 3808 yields 0.55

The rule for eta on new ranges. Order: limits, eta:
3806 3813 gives 0.060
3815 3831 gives 0.091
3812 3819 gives 0.083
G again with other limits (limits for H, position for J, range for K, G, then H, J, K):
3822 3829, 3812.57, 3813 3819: -18.4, 18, 23.29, 20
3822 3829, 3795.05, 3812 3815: -18.4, 18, 21.12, 21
